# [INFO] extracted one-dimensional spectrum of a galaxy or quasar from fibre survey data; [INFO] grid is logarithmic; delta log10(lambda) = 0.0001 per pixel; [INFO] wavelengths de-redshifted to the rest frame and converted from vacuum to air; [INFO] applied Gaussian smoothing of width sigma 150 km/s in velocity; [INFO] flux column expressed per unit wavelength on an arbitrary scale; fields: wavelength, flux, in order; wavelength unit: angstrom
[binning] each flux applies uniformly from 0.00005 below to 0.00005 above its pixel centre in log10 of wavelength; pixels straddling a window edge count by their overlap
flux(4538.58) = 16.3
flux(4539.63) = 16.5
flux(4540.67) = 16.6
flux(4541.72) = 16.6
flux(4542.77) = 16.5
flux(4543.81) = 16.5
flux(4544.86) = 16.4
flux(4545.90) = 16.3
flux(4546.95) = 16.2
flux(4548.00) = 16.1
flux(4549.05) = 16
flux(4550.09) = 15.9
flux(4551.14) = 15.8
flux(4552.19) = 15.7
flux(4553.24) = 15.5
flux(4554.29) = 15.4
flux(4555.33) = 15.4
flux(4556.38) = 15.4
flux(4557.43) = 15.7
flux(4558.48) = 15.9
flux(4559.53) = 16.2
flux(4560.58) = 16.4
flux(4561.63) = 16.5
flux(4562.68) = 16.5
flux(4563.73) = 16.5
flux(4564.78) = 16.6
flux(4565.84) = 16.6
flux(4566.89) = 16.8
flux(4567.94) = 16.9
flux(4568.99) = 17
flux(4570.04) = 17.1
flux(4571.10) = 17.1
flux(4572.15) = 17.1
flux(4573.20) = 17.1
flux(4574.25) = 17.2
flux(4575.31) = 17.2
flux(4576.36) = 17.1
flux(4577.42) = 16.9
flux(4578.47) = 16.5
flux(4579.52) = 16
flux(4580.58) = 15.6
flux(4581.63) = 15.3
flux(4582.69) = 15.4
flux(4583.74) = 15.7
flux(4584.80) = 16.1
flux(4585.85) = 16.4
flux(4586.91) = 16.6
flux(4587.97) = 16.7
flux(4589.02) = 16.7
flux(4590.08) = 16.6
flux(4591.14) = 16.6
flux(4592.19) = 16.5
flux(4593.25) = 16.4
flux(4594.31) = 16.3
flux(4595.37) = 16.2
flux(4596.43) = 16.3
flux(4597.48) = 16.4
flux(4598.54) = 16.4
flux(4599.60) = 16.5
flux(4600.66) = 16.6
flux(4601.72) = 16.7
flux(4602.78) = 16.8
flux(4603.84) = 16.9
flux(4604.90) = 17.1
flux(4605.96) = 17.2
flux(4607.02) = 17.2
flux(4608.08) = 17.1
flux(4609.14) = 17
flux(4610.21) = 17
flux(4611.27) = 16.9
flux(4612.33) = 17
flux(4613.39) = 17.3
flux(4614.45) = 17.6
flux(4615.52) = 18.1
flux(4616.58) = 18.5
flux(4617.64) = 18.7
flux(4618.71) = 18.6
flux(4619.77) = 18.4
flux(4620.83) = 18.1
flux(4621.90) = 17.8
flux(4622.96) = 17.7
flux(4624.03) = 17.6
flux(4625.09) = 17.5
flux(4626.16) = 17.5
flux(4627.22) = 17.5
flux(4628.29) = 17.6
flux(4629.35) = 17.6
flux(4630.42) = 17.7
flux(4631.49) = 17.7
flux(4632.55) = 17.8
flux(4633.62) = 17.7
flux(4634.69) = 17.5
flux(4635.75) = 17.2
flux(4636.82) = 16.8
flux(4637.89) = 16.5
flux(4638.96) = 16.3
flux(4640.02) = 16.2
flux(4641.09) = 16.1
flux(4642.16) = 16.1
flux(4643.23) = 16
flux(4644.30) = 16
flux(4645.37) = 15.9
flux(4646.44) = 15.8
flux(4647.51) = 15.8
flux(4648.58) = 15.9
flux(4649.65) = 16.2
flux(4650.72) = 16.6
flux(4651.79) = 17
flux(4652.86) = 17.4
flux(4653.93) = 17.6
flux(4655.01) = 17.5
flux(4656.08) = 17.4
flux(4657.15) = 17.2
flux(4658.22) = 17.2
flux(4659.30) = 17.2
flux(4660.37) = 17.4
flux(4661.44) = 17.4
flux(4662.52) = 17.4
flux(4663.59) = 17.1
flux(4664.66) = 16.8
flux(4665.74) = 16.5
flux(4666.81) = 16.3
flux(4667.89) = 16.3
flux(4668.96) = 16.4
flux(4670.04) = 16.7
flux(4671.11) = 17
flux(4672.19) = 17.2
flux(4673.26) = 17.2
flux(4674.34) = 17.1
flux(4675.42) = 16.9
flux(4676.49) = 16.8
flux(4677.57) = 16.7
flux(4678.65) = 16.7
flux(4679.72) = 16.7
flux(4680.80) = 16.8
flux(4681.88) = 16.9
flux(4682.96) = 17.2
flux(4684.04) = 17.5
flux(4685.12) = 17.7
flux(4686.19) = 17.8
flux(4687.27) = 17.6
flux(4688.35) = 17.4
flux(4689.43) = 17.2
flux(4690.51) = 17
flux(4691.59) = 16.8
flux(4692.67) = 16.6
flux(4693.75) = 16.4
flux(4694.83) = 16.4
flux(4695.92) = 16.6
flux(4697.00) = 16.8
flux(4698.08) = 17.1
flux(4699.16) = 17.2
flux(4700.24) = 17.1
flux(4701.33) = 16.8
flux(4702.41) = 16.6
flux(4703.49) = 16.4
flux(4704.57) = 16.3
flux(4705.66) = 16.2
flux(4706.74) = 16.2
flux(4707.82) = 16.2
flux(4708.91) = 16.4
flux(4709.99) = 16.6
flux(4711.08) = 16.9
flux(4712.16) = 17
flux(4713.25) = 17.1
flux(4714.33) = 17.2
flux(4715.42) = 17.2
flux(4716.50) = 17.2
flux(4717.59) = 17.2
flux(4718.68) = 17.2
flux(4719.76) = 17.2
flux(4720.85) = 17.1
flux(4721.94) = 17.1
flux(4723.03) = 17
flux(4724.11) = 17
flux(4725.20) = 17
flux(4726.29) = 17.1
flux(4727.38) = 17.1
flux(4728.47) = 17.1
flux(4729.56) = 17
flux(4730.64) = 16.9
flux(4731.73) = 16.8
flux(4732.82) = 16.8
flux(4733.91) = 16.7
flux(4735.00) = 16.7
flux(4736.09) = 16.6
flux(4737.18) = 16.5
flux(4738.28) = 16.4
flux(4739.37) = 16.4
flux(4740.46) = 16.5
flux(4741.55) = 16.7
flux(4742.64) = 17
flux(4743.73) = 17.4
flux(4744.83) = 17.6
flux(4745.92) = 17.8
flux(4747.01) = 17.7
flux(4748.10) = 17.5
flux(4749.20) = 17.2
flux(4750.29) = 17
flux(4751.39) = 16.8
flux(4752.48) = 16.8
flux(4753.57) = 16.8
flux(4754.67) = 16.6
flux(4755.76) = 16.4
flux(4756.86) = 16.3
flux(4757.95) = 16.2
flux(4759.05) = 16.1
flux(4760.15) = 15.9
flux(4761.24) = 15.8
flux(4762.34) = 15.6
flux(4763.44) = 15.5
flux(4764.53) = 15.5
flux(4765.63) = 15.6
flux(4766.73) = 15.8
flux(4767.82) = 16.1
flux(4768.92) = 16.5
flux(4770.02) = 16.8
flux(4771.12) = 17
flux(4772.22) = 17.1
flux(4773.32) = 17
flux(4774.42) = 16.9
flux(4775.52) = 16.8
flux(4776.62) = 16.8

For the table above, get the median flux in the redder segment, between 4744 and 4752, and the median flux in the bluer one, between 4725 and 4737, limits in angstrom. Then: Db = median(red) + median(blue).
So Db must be 34.4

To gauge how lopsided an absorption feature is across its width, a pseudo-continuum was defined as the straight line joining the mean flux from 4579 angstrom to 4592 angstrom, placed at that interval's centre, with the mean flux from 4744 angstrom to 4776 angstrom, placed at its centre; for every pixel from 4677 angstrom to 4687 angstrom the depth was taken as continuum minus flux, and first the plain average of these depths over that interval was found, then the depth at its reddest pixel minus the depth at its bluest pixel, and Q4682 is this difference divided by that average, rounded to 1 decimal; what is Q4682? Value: 1.5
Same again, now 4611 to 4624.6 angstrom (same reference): 0.4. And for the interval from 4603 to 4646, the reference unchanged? -1.1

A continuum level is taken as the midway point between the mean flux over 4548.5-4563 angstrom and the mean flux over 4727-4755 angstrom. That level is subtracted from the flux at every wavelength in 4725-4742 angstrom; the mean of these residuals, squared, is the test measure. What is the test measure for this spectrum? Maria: 0.13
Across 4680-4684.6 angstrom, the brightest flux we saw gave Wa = 17.5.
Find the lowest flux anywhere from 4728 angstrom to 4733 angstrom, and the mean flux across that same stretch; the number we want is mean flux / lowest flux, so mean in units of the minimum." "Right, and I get 1.01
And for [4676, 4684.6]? 1.01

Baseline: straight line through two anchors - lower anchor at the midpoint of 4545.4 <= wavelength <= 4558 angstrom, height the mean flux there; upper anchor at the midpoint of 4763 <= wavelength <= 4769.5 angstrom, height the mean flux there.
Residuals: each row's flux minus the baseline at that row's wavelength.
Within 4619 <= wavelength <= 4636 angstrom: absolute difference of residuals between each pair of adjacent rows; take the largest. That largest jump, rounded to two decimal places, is 0.30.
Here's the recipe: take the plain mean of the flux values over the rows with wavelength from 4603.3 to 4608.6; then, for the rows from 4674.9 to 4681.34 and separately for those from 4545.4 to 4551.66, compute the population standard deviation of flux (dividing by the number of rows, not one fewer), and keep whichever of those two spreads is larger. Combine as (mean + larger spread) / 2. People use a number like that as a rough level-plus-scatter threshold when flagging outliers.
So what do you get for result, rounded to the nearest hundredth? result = 8.64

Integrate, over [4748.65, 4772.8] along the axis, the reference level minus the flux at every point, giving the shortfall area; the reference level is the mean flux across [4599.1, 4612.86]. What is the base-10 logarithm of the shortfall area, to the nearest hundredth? 1.15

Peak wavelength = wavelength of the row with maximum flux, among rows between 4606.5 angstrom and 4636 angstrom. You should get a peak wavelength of 4617.64 angstrom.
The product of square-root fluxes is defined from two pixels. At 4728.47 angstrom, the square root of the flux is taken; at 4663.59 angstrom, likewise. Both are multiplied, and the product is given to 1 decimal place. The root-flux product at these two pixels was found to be 17.1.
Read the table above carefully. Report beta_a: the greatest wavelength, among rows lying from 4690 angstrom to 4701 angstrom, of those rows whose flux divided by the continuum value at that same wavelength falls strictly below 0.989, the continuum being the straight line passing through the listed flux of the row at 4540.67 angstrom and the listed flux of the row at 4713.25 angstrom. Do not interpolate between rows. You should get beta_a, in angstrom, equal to 4697.00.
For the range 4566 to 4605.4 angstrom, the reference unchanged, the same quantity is 4599.60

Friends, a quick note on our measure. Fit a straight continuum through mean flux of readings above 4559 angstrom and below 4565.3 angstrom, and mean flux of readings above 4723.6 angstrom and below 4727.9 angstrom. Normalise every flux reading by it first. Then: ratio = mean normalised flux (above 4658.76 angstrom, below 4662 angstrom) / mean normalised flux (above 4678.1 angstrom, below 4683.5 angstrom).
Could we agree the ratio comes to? 1.03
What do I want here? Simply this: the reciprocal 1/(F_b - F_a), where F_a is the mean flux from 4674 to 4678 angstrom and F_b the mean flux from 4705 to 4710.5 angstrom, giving -2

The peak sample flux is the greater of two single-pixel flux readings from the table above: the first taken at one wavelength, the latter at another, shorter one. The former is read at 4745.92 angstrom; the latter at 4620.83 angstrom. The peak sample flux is 18.1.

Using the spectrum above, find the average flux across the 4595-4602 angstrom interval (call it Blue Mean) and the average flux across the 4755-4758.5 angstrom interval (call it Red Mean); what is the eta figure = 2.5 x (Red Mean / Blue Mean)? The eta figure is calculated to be 2.48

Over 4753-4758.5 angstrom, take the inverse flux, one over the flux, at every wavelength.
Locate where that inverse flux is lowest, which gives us 4753.57 angstrom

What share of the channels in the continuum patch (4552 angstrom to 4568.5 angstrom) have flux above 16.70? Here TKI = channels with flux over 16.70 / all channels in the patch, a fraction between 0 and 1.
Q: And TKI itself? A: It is 0.1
